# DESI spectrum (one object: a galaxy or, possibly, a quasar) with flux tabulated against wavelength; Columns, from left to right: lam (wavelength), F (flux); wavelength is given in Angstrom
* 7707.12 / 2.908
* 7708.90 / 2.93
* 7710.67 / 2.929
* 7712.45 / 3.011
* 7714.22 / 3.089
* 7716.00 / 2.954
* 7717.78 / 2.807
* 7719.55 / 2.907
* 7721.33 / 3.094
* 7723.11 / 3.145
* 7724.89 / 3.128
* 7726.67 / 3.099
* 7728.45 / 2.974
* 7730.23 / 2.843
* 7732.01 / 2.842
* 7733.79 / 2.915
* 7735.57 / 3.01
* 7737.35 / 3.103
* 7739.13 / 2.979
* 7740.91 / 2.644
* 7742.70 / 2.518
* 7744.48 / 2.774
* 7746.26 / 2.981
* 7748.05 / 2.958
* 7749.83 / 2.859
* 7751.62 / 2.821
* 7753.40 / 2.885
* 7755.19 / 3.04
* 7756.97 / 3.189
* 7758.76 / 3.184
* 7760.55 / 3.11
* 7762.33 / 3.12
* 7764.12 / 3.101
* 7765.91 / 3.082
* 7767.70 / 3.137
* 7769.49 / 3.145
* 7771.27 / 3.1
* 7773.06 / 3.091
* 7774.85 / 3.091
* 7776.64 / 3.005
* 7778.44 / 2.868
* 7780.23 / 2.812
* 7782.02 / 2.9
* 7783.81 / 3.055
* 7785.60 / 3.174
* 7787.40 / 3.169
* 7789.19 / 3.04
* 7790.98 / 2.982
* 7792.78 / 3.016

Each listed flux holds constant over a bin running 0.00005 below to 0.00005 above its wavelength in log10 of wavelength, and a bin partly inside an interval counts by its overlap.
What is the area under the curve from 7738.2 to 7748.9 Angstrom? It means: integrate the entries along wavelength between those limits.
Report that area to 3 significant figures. 30.1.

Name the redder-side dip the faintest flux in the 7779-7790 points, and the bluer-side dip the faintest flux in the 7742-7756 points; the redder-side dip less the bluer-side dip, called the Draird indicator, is 0.294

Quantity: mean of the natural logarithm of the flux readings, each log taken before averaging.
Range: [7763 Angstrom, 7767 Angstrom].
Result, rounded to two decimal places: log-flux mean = 1.13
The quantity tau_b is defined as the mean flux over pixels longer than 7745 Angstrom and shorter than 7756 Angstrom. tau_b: 2.92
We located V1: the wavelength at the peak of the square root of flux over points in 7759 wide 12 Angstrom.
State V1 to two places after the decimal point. 7756.97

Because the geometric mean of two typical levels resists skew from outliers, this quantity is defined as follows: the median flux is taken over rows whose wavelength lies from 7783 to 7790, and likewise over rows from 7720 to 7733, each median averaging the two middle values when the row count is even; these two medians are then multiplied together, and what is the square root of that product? 3.10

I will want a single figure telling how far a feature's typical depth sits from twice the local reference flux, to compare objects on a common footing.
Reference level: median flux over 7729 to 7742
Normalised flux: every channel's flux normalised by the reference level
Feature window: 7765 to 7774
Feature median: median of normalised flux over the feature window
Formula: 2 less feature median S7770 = 0.94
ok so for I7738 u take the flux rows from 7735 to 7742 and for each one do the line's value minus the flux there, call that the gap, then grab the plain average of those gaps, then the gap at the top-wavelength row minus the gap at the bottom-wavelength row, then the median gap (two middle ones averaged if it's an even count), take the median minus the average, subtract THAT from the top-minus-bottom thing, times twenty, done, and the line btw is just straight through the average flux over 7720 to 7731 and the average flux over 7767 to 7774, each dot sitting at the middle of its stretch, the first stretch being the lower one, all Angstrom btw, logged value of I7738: 9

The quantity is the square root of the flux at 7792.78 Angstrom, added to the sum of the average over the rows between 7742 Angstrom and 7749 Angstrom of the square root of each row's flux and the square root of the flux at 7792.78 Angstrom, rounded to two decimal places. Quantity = 5.15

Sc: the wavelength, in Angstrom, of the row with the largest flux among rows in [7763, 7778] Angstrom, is 7769.49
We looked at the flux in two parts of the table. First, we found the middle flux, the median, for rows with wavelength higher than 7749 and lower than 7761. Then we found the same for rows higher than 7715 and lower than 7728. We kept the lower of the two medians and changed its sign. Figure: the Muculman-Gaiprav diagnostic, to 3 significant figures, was -3.04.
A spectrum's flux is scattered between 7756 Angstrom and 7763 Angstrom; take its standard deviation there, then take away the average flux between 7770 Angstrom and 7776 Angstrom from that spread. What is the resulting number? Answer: -3.06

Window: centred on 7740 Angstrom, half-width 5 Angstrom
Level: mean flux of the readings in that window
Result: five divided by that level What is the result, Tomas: 1.76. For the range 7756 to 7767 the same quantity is 1.60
